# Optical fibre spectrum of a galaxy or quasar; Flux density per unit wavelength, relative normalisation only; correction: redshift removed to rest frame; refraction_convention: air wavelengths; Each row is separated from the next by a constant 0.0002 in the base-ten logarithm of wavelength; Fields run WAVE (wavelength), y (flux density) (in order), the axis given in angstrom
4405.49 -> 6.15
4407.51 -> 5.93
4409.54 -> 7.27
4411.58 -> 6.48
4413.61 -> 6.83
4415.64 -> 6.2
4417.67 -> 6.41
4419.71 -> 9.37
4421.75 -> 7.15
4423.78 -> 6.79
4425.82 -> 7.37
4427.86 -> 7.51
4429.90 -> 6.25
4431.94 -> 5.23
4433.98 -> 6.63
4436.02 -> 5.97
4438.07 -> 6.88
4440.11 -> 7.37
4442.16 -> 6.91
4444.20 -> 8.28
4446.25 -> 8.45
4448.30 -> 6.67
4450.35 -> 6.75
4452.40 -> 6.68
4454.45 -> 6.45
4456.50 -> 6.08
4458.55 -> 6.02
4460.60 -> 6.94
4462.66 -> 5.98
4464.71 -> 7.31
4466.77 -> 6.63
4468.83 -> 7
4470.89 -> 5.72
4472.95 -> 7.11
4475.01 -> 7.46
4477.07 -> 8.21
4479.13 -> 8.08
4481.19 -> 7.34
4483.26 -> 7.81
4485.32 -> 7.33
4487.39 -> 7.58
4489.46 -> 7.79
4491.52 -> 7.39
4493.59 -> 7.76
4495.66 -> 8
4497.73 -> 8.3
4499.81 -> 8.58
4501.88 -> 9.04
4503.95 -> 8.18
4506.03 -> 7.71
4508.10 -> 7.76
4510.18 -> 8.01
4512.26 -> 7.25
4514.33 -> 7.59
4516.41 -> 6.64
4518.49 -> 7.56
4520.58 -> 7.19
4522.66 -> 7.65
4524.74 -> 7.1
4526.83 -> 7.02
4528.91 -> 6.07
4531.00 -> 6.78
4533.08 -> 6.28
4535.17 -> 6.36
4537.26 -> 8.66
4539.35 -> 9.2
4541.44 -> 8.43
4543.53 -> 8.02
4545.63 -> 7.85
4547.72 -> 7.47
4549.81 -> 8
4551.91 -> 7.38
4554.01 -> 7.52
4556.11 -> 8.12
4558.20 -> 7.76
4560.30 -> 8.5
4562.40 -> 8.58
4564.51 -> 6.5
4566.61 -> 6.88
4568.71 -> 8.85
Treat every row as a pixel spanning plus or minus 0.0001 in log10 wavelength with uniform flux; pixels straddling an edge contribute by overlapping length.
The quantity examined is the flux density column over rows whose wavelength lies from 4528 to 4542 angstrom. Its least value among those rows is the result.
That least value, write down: 6.07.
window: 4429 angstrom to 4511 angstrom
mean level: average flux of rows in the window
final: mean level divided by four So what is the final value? 1.81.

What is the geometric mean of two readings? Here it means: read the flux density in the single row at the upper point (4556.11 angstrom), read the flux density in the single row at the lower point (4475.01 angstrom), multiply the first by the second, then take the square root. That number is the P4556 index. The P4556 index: 7.8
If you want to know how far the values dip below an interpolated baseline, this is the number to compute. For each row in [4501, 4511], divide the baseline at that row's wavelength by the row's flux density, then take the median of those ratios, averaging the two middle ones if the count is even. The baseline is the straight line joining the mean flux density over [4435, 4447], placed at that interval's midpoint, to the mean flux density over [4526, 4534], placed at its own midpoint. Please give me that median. 0.84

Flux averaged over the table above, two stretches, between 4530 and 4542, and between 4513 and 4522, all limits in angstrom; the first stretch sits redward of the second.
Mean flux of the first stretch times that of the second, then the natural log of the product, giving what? 4.01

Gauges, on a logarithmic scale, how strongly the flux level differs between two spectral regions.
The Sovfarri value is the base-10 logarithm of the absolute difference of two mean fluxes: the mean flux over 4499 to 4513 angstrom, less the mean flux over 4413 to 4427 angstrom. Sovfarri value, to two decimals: -0.04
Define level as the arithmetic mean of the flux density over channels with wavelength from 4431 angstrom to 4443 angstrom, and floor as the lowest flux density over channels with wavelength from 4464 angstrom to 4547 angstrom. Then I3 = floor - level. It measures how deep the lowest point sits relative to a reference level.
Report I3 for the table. -0.78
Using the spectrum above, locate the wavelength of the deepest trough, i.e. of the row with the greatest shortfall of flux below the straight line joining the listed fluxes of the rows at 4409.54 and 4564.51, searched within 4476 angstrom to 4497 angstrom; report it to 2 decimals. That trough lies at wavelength 4481.19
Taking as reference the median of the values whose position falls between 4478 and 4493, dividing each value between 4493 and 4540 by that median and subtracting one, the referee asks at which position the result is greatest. 4539.35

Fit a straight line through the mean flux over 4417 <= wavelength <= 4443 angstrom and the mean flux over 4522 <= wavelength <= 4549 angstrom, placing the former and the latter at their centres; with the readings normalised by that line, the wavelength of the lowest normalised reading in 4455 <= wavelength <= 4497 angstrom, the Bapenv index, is 4470.89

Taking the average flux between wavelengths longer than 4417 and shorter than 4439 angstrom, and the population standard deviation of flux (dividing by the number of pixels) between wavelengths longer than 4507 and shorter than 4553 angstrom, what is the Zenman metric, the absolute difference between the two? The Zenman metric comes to 6.11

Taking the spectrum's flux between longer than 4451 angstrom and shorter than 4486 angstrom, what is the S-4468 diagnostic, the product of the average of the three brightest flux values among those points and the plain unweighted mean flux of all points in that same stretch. 56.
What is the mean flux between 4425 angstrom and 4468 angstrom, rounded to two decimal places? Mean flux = 6.78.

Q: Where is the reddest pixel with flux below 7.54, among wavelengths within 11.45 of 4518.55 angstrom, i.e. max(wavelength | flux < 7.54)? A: 4528.91 angstrom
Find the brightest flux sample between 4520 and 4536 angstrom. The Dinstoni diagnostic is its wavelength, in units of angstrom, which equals 4522.66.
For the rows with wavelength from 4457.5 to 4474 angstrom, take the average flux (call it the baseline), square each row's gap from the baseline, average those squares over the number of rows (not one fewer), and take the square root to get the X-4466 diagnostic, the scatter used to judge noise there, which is 0.56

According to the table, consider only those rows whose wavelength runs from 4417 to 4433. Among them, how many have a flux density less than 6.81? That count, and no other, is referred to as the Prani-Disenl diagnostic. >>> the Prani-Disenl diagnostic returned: 4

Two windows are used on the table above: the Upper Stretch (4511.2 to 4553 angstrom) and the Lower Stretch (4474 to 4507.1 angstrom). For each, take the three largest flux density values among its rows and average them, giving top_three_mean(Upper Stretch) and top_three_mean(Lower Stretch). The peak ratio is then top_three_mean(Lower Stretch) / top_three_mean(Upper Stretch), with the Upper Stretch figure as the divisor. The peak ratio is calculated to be 0.99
